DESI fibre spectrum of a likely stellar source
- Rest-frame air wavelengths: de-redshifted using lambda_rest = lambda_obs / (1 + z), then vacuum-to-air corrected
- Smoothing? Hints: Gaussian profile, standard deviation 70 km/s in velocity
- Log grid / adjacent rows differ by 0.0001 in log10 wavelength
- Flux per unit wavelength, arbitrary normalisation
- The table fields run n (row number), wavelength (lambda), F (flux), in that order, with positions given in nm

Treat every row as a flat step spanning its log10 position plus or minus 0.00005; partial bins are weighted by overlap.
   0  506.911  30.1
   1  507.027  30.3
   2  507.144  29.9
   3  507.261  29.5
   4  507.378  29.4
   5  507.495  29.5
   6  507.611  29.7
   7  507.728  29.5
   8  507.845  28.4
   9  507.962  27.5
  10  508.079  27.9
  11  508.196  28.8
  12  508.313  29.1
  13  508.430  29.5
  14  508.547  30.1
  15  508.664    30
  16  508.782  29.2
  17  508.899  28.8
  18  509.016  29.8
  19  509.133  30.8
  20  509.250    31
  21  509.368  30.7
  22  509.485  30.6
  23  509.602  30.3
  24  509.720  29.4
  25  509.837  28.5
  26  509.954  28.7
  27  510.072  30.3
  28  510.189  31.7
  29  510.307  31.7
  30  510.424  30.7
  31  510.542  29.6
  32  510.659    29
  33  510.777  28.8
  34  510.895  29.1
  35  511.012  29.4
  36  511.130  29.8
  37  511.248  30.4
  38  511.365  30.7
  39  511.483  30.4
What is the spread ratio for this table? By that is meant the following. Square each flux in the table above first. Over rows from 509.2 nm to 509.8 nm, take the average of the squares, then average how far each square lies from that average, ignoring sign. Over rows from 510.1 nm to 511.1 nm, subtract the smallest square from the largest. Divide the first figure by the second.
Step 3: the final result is 0.15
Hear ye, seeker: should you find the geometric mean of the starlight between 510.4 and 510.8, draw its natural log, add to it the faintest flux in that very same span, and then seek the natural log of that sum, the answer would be 3.47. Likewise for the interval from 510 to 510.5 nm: 3.52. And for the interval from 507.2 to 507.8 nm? 3.49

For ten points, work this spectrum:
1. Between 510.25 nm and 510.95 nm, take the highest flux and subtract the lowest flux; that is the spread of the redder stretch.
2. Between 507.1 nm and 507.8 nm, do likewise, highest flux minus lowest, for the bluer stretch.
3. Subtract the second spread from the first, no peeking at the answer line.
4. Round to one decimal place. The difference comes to 2.4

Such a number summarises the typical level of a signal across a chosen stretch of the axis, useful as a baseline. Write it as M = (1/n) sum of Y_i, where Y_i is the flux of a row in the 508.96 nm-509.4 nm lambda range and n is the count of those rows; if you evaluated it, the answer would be 30.6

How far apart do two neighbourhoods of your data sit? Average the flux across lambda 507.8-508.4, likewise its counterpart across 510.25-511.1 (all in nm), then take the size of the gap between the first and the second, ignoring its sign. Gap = 1.4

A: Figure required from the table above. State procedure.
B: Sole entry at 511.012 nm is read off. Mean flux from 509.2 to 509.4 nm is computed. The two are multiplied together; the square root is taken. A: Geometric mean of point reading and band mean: 30.1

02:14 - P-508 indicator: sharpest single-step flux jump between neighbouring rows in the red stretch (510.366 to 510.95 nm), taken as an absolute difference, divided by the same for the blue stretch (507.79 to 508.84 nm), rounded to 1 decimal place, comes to 1.2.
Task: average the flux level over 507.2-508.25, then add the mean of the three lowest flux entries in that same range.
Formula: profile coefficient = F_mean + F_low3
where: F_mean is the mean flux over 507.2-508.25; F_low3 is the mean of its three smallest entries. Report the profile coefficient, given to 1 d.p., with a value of 56.8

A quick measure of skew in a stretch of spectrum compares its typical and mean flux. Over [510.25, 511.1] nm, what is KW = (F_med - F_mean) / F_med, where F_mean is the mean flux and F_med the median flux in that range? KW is -0.012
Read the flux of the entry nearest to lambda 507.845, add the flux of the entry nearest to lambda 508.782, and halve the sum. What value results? 28.80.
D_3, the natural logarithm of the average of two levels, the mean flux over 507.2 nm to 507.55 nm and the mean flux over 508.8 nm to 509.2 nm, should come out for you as 3.39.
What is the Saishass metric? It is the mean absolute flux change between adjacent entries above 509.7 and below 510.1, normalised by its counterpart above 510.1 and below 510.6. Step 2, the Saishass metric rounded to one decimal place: 1.3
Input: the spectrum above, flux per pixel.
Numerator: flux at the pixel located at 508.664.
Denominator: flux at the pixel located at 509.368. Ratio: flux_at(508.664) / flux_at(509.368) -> 0.98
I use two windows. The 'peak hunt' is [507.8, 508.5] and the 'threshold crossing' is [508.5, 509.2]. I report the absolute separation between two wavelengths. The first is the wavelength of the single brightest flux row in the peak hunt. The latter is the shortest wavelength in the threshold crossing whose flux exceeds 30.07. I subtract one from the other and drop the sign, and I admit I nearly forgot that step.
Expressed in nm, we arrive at 0.12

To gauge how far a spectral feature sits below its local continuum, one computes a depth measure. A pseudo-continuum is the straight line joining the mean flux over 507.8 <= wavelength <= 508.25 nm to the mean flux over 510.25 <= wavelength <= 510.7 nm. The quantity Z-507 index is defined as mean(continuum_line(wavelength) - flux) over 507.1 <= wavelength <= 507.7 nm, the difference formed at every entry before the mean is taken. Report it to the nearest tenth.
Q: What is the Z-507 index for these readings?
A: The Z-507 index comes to -2.0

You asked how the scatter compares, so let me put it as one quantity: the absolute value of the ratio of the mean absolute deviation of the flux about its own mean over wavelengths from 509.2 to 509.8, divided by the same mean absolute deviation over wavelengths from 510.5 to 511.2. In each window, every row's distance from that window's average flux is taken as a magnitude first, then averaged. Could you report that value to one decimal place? 1.4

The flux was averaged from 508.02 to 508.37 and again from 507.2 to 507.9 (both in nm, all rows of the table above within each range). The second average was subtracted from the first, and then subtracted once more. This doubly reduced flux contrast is -30.1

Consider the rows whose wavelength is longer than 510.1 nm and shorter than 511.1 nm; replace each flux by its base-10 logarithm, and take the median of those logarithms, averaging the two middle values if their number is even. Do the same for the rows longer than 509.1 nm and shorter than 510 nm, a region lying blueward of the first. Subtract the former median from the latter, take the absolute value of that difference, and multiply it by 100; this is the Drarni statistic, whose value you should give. 1.4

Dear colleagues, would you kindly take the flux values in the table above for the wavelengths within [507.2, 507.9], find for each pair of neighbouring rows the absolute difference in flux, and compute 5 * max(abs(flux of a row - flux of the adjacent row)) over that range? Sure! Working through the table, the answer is 5.5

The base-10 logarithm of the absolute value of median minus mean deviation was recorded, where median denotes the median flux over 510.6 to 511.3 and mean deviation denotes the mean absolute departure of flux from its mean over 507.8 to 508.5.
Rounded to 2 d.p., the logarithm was 1.46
